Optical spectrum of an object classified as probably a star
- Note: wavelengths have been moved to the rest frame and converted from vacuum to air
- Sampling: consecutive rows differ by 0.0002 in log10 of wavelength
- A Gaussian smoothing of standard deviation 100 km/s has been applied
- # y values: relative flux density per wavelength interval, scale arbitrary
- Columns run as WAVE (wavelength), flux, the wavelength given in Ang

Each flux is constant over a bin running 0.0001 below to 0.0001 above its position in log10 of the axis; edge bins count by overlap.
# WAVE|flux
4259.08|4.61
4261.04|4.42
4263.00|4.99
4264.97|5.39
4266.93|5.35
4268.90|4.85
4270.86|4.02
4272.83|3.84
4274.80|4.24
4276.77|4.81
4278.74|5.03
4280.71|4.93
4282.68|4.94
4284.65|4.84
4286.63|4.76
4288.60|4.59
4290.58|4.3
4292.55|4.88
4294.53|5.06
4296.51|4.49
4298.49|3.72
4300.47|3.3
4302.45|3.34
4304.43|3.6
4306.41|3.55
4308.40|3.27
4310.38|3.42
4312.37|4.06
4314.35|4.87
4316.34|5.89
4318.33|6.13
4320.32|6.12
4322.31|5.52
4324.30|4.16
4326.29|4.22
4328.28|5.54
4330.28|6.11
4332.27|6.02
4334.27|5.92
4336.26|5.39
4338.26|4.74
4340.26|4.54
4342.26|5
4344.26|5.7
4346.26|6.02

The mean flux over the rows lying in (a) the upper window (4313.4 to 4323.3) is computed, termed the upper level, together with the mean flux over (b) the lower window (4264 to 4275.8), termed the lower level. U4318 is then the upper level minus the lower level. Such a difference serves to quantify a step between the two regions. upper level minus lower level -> 1.1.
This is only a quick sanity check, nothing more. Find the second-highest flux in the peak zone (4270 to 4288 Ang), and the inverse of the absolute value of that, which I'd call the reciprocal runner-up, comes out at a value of 0.20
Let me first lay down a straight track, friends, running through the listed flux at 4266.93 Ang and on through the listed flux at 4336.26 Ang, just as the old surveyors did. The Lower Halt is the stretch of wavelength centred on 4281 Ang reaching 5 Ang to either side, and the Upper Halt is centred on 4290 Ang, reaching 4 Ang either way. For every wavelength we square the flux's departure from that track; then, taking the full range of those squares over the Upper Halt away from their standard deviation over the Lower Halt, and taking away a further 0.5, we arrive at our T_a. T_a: -1.3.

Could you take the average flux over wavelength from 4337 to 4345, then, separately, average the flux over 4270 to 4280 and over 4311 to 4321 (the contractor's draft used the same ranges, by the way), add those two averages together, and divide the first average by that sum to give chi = 0.51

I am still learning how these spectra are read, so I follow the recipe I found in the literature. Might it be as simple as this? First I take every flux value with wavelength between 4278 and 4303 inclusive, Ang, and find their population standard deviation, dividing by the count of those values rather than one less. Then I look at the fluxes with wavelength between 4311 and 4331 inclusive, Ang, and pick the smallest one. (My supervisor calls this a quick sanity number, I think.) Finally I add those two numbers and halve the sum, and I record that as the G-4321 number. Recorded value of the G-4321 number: 2.33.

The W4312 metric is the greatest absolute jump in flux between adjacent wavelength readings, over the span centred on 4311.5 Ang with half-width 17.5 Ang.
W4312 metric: 1.4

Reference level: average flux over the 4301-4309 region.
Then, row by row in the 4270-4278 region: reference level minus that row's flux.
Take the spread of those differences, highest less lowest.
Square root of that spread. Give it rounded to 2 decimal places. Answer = 0.98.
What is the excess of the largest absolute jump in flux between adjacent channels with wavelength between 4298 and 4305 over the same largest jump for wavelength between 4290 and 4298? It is -0.2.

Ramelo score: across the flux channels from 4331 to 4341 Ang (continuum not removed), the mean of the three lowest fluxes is 4.9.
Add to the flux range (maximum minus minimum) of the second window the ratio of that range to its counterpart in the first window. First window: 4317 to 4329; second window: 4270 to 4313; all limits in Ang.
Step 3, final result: 2.7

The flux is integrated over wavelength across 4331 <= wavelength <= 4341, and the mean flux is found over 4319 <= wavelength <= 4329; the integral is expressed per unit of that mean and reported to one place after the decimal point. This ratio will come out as 10.4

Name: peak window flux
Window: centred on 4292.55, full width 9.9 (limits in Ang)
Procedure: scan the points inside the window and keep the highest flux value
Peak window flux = 5.06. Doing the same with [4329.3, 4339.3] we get 6.11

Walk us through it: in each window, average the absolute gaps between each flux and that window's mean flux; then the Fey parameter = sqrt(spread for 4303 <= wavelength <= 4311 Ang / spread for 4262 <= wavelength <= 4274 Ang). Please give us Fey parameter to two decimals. 0.46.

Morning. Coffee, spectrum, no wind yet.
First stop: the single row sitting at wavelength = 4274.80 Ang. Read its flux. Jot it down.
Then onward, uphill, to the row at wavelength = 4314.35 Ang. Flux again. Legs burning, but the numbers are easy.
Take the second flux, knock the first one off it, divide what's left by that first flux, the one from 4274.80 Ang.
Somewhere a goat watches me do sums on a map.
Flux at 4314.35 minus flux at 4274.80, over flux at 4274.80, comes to 0.15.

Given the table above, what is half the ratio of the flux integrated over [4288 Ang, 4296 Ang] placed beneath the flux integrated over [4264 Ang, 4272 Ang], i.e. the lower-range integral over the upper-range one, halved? 0.52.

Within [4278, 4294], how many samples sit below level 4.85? 4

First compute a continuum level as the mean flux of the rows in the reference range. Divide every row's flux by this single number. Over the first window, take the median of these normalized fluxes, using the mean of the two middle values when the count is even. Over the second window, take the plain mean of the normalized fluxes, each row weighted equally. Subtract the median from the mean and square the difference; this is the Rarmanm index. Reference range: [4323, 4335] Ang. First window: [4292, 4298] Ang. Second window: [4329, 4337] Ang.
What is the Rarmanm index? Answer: 0.034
